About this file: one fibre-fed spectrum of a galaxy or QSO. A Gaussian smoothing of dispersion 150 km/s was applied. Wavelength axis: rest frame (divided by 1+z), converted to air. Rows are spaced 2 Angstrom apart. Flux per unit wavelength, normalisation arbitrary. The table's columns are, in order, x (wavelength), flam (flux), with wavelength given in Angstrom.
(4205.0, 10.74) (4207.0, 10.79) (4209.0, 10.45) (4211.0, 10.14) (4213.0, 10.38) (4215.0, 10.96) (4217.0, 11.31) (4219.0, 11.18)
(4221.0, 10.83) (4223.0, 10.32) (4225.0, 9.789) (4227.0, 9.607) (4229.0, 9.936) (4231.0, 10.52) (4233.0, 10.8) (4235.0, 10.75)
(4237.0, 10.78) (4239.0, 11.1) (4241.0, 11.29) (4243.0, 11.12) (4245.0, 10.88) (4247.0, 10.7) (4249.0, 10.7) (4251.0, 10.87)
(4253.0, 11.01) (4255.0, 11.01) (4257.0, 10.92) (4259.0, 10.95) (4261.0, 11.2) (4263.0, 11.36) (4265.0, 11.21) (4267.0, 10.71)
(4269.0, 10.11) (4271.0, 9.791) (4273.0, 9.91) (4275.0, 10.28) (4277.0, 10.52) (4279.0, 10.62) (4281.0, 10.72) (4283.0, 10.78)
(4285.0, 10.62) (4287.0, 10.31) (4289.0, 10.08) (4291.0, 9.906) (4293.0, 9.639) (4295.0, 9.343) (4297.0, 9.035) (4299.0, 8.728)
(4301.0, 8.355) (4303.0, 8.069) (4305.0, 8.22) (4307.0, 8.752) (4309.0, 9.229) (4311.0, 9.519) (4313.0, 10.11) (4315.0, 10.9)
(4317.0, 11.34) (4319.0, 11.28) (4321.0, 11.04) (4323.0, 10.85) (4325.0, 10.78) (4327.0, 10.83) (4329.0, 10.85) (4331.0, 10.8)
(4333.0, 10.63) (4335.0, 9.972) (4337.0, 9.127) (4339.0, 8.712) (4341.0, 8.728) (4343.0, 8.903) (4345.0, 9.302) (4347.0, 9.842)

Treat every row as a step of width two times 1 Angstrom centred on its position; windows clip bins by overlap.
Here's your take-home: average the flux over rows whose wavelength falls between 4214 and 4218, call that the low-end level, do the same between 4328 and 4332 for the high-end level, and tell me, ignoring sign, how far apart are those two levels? 0.3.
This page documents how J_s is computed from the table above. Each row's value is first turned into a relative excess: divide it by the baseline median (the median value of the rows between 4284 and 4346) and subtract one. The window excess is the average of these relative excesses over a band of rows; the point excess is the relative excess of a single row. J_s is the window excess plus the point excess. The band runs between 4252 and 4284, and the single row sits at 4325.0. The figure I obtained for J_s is 0.17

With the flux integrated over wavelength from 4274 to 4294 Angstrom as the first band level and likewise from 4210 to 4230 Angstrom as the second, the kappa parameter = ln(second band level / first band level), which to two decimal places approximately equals 0.01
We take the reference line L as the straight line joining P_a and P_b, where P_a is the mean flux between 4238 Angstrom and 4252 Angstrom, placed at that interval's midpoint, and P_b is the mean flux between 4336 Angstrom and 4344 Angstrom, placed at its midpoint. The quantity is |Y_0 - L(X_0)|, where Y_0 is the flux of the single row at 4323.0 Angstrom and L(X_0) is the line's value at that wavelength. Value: 1.6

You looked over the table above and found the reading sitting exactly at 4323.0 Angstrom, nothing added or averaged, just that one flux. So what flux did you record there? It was 10.85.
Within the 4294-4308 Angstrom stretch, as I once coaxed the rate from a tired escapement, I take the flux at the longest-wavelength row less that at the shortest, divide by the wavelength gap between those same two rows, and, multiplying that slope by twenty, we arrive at -1.0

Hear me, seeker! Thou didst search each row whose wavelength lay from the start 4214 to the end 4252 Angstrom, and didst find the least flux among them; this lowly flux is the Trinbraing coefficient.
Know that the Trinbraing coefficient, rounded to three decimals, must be 9.607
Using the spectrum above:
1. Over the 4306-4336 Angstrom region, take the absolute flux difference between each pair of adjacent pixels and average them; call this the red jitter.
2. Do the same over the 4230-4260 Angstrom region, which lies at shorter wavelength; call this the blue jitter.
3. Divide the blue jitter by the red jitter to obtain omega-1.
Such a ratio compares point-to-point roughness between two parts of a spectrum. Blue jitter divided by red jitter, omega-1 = 0.5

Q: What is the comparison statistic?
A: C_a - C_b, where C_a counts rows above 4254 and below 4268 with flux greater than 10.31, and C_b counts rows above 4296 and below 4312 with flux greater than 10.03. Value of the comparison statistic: 7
